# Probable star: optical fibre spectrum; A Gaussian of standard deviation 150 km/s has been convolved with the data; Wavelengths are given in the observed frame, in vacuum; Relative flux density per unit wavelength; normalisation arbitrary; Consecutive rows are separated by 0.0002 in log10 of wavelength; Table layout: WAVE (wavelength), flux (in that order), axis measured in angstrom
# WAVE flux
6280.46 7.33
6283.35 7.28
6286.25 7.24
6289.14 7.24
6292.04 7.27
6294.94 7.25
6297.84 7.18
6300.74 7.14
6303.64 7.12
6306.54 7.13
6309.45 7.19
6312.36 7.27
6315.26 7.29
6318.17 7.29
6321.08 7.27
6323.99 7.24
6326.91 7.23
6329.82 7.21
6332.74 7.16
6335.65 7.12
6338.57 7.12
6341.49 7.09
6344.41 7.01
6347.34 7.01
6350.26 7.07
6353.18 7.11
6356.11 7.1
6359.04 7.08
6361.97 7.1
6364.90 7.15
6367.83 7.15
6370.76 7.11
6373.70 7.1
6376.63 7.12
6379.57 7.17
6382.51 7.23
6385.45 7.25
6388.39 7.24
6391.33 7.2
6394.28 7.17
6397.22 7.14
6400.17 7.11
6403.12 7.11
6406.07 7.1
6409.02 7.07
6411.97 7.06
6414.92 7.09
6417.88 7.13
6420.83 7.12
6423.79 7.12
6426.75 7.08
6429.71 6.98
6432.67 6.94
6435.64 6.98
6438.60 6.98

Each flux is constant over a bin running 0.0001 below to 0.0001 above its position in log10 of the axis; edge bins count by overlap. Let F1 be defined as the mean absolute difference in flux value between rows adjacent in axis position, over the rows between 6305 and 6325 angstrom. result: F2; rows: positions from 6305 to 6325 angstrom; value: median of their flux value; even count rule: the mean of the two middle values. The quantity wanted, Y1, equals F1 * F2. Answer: 0.25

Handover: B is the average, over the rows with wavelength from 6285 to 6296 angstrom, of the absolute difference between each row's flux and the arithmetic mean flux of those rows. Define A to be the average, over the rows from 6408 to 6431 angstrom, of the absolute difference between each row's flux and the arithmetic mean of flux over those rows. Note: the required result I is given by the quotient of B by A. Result 0.3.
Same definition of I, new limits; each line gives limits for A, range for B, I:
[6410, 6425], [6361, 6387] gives 1.8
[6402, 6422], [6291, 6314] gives 2.6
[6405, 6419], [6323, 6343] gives 2.6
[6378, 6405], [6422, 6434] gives 1.6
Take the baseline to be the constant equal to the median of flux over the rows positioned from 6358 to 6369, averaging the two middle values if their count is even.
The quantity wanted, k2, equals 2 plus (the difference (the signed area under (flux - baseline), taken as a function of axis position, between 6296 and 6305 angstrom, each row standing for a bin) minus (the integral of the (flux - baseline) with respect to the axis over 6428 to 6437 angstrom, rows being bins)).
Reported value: 4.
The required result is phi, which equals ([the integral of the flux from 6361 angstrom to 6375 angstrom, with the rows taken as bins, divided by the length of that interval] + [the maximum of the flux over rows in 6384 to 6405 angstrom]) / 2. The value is 7.19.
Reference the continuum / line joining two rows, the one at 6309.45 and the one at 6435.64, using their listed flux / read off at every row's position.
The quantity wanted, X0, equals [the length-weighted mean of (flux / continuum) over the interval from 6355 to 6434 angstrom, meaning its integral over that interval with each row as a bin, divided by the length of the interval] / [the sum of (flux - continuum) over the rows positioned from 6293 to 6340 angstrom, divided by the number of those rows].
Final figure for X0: 44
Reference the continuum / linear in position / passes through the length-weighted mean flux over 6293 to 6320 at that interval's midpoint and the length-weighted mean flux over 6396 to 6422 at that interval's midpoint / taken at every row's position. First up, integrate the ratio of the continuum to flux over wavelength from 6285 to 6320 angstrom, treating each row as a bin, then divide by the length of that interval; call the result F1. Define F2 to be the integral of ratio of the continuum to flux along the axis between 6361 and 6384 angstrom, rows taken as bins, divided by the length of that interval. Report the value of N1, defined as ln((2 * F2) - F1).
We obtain 0.0003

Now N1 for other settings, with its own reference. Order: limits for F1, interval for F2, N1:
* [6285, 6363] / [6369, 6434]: -0.0058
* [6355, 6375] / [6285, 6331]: -0.0087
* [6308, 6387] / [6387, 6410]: -0.0100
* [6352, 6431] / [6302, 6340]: -0.0013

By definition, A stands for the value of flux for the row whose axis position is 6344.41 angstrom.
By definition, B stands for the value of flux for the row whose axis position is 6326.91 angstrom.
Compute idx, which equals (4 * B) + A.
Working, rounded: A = 7.01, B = 7.23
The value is 35.9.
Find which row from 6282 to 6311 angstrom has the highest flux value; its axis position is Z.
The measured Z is 6283.35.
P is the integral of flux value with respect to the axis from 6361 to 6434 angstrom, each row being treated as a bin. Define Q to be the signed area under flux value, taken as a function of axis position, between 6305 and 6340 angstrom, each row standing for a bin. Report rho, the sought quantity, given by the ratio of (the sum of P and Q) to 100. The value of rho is 7.7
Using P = 520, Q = 252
